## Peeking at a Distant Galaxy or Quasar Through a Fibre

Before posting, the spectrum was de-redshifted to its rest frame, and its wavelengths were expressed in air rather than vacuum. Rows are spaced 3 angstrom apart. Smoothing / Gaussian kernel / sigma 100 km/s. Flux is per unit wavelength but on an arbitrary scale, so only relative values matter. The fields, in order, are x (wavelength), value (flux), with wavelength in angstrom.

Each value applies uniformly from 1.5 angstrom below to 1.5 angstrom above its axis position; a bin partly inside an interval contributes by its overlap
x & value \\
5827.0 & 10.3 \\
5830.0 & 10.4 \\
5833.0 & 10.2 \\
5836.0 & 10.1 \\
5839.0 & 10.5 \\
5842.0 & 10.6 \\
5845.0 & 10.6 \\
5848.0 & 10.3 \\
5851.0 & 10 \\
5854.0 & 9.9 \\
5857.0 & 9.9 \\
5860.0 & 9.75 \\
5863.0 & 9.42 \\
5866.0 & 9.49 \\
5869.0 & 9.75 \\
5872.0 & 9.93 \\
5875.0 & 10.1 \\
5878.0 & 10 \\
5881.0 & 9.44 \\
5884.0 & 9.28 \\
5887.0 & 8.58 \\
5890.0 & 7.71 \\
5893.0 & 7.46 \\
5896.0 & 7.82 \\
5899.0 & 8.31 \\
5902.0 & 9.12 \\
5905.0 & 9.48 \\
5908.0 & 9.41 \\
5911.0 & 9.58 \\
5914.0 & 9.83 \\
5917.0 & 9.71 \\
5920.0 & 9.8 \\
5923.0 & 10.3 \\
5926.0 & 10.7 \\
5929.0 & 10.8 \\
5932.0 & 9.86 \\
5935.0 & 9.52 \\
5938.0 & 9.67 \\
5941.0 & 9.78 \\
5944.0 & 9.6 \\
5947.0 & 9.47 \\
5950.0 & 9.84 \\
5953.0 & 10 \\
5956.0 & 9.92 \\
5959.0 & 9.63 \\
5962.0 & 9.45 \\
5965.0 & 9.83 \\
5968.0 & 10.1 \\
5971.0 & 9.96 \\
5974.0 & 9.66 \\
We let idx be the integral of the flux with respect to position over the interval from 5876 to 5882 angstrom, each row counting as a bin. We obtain 59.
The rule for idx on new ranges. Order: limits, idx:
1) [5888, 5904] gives 130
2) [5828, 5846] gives 187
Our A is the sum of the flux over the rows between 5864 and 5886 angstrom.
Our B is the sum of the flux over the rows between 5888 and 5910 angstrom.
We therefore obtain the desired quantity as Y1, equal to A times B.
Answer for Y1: 4032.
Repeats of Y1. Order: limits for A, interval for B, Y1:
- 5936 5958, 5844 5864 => 4771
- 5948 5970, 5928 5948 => 4724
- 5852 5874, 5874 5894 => 4264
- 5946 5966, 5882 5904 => 3971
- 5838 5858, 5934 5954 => 4874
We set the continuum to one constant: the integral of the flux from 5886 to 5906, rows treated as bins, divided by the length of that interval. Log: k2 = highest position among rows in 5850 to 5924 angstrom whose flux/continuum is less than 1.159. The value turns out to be 5911.0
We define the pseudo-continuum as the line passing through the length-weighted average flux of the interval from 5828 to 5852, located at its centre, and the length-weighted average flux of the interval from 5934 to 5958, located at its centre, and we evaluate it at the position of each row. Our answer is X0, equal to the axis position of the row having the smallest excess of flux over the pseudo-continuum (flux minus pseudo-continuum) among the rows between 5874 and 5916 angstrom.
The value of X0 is 5893.0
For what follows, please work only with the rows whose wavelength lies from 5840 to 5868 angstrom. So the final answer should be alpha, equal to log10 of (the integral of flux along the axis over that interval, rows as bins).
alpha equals 2.45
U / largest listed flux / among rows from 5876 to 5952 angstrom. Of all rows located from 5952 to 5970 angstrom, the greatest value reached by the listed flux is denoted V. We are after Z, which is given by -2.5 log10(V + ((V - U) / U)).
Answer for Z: -2.50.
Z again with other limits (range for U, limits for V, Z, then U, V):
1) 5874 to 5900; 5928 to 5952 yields -2.59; 10.1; 10.8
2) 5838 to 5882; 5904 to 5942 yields -2.59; 10.6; 10.8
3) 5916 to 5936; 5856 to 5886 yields -2.50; 10.8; 10.1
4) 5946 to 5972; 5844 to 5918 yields -2.57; 10.1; 10.6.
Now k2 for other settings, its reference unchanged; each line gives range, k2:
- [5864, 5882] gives 5881.0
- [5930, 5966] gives 5962.0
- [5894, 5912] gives 5911.0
